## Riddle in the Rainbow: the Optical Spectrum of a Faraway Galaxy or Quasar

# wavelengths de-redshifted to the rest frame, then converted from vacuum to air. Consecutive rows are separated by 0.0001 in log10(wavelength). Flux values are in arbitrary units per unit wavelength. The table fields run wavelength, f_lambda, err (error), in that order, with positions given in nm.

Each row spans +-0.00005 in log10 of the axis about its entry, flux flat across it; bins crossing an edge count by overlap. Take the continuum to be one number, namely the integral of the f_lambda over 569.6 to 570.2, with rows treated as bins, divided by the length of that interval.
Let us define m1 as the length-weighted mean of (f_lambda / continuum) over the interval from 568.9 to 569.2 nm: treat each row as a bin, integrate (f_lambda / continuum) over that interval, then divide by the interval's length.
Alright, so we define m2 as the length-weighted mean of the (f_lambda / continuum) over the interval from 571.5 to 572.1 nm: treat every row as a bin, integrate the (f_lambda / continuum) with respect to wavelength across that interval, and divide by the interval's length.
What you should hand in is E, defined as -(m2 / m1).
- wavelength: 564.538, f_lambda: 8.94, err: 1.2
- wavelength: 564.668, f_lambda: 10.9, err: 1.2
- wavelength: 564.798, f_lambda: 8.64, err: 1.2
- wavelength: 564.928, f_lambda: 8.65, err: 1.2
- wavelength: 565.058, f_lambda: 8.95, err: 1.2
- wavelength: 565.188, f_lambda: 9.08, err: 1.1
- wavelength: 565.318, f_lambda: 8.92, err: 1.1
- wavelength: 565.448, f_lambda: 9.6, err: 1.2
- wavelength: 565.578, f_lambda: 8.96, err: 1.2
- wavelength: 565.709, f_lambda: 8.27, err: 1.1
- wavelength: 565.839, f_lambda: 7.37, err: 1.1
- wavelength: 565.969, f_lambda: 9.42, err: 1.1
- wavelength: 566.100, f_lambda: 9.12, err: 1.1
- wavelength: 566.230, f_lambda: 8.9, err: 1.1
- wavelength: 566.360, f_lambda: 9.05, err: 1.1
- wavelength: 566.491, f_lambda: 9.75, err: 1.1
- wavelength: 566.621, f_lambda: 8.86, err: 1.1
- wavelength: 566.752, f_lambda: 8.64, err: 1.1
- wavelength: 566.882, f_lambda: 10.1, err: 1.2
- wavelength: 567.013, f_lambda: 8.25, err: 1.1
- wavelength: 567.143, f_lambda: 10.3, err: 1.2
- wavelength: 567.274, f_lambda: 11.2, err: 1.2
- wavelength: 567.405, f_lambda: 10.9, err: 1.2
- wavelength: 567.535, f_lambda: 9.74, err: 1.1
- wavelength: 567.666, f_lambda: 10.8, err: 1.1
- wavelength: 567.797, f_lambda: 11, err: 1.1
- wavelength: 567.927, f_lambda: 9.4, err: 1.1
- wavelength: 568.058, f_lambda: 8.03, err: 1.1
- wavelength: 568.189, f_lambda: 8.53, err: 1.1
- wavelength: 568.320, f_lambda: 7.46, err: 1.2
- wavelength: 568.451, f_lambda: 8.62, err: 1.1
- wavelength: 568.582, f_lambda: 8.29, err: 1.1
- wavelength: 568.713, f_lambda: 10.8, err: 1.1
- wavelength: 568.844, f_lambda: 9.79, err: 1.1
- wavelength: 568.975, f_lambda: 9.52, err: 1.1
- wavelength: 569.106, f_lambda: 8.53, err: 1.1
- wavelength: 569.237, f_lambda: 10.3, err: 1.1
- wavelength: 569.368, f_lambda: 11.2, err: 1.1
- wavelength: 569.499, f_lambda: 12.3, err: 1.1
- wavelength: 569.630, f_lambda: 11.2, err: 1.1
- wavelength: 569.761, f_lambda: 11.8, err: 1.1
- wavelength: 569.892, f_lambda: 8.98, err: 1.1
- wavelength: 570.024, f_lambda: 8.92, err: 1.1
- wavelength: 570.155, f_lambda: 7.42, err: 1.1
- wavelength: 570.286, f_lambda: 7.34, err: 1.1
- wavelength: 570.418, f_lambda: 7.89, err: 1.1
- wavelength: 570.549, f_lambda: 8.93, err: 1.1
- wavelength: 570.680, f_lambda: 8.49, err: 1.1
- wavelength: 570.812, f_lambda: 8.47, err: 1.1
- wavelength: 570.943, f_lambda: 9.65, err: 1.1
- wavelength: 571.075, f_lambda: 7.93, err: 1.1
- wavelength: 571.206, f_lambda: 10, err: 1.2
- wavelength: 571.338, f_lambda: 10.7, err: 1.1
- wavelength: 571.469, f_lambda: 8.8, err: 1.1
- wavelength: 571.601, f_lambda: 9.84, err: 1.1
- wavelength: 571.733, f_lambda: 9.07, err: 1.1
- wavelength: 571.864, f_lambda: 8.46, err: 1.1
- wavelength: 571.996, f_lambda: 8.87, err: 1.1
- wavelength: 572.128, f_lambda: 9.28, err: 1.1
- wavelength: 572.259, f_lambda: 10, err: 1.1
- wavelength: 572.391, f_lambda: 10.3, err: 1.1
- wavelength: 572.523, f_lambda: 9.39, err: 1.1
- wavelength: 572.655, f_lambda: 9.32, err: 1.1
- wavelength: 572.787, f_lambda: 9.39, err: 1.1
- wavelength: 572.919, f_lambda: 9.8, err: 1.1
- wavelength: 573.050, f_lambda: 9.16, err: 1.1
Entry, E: -0.99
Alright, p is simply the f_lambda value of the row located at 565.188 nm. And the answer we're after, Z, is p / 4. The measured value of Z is 2.27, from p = 9.08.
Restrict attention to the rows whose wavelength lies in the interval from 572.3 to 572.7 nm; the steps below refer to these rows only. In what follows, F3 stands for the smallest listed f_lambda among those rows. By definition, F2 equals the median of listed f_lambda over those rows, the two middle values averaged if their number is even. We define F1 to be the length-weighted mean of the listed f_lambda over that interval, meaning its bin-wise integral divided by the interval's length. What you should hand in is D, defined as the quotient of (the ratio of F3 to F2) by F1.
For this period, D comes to 0.102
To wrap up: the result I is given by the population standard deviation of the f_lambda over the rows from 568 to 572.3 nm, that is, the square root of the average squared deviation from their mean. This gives 1.24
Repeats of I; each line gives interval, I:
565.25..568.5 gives 1.03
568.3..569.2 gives 1.03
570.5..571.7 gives 0.84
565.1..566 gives 0.70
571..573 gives 0.70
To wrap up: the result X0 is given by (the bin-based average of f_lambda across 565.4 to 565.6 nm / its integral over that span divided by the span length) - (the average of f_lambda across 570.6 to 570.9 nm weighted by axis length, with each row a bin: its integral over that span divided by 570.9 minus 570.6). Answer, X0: 0.7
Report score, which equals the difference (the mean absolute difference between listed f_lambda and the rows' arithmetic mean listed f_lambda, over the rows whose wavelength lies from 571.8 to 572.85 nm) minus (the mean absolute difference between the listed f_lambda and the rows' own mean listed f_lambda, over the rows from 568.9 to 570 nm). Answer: -0.75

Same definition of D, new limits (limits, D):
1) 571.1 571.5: 0.090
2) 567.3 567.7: 0.086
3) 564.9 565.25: 0.108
